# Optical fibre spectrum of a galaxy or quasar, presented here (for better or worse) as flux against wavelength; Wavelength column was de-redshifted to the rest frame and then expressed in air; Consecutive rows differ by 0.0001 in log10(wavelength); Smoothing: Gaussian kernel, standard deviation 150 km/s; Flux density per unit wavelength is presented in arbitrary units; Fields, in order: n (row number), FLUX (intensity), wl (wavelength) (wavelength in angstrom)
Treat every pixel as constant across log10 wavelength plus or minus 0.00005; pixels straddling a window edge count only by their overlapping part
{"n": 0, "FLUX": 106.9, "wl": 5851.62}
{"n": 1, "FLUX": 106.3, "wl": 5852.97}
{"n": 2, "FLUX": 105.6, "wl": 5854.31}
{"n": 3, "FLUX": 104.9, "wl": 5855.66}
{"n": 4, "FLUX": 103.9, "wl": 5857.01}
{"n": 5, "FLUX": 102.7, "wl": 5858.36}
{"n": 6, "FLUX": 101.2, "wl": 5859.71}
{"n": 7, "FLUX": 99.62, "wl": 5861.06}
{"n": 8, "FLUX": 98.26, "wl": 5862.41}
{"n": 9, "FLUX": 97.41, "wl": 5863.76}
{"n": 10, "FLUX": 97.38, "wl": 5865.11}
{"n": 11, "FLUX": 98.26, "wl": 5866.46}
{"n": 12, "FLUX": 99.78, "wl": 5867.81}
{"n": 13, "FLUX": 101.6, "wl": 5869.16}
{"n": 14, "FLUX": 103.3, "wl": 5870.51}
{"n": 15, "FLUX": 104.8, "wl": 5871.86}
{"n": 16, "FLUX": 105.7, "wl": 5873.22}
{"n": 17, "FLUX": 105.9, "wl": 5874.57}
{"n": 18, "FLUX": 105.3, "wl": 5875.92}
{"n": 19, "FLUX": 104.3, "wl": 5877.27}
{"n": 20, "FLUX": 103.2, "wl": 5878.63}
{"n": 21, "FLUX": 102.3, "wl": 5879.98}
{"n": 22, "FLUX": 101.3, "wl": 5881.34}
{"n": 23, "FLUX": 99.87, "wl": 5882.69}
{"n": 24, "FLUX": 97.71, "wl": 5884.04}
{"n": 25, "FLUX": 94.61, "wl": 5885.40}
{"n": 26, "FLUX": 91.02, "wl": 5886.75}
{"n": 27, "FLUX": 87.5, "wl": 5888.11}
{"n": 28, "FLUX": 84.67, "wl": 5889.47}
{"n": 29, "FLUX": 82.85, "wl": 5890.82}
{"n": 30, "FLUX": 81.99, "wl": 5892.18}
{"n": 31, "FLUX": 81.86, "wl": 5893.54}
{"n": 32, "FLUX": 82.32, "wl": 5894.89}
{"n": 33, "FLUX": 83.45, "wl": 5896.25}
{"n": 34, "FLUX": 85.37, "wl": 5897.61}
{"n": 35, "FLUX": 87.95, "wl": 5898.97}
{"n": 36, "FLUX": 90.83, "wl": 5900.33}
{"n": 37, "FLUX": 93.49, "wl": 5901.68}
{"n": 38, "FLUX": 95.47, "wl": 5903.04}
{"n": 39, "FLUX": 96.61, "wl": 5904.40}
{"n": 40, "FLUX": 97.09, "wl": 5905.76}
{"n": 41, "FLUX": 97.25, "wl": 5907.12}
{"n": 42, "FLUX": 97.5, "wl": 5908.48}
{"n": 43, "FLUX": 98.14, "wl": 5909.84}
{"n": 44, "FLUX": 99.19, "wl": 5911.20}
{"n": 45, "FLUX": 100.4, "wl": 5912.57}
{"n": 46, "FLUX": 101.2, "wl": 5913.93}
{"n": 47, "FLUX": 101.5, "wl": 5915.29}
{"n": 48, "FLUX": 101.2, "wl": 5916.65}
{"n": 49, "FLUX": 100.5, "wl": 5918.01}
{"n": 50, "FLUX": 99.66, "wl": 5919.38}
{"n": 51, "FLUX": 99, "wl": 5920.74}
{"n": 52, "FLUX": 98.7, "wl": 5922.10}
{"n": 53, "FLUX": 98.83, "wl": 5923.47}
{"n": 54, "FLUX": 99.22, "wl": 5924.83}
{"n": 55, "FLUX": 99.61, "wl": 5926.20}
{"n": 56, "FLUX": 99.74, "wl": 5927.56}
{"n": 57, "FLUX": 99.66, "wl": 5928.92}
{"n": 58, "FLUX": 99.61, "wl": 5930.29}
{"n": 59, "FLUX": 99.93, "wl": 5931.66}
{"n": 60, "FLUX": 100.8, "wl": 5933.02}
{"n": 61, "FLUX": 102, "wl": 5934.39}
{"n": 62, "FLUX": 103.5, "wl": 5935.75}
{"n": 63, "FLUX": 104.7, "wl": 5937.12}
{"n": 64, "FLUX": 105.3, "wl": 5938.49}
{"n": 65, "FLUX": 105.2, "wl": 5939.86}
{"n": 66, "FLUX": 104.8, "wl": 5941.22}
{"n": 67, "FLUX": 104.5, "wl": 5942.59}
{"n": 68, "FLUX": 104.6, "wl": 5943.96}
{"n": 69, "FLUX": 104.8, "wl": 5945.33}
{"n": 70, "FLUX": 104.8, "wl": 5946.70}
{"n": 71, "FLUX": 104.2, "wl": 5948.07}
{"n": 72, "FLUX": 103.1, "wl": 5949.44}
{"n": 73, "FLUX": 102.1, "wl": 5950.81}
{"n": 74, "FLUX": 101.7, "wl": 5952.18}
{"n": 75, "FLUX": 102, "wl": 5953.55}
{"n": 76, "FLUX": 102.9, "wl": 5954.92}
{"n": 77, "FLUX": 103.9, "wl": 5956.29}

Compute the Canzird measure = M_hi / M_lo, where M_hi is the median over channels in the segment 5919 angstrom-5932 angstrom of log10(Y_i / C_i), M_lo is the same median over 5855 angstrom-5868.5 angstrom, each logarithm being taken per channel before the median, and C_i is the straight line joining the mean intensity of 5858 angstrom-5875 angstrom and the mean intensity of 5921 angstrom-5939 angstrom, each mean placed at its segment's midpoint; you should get 1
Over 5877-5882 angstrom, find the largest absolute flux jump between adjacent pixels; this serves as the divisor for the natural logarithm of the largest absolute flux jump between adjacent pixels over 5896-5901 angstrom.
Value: 1.0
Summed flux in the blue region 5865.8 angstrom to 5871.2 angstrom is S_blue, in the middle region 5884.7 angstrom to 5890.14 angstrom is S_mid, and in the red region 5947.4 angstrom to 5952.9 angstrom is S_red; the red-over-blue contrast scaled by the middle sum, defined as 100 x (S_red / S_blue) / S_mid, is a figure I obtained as 0.285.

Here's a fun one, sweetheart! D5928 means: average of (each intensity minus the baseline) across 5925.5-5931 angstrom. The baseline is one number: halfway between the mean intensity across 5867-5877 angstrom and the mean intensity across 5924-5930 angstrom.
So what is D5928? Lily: -2.0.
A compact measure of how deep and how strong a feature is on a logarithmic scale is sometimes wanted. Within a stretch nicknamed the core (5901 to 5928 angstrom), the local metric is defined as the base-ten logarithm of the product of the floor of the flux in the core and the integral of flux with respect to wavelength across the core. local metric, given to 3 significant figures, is 5.40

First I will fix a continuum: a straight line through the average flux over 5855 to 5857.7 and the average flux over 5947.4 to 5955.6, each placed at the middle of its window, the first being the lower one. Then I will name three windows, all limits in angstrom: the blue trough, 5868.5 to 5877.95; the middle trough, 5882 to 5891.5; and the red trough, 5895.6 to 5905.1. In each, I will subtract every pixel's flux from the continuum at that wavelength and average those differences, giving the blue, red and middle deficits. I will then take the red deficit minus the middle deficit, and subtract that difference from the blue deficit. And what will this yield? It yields -1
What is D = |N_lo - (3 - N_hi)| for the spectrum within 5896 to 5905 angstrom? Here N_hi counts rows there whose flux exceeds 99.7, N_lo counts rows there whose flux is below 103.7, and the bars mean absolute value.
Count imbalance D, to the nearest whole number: 4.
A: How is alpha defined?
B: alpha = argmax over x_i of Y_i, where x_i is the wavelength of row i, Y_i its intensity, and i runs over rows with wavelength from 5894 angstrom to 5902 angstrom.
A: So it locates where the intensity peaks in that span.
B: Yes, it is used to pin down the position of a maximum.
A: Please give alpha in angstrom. 5901.68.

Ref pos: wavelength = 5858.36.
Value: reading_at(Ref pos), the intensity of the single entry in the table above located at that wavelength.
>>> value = 102.7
